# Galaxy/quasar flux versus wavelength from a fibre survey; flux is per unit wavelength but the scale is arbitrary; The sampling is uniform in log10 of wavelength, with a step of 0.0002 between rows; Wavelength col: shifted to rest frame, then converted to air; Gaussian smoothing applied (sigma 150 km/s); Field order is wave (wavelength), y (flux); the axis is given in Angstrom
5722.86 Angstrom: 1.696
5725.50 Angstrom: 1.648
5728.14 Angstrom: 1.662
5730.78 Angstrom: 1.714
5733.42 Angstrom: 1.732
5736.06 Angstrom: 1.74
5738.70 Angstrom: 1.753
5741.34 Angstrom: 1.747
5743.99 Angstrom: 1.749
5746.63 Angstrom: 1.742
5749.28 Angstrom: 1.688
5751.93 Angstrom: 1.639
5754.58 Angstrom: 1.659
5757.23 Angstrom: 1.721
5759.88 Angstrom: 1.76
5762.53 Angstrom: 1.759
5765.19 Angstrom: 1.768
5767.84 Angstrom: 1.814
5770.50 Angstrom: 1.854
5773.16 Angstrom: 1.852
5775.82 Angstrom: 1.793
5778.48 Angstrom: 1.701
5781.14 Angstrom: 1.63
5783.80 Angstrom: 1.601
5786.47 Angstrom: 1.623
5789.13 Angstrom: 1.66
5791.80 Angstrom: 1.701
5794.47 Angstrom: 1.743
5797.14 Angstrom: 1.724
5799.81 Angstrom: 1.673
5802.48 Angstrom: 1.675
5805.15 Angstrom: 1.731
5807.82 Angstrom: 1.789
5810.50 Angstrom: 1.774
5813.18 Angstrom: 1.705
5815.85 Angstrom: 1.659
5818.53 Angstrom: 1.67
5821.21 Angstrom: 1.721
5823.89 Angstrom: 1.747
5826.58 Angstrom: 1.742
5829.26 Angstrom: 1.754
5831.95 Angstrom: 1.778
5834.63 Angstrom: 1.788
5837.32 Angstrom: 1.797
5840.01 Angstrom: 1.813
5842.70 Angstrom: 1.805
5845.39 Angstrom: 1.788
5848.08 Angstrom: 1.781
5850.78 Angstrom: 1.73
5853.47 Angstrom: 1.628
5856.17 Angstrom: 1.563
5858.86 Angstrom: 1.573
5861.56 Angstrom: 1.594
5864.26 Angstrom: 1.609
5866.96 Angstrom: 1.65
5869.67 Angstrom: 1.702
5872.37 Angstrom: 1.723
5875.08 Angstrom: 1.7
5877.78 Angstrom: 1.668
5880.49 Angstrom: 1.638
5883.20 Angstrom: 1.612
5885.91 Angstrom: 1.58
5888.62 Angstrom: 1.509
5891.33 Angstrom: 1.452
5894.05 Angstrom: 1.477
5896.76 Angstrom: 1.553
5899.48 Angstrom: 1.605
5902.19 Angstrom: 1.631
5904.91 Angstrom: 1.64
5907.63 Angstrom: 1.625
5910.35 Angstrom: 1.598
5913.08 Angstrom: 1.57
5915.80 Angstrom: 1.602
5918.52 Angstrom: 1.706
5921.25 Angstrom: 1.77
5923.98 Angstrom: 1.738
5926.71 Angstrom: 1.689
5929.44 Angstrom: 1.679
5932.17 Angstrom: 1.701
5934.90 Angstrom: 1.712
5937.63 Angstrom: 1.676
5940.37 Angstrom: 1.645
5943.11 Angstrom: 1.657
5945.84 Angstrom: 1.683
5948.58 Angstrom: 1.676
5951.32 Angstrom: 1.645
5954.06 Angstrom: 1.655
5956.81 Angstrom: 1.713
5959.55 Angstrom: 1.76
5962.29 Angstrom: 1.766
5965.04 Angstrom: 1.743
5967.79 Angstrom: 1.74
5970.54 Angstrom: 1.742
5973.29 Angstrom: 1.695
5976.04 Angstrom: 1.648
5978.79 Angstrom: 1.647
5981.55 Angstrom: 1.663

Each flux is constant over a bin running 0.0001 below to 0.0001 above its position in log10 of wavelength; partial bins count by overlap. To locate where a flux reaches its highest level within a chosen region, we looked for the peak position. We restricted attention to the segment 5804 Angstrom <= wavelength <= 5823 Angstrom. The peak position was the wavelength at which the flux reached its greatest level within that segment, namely 5807.82 Angstrom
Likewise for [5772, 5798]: 5773.16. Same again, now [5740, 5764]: 5759.88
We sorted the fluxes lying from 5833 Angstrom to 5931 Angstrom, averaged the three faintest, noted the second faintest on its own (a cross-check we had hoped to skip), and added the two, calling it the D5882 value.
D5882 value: 2.96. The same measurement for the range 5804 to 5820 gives 3.35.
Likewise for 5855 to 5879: 3.15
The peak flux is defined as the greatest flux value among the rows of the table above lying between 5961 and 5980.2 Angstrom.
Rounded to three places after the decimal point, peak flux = 1.766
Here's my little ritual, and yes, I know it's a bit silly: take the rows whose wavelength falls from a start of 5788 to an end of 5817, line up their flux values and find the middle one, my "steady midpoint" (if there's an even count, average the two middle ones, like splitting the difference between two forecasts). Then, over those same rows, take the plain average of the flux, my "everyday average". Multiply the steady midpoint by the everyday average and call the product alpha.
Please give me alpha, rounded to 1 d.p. 2.9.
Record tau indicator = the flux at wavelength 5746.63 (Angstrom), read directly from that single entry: 1.742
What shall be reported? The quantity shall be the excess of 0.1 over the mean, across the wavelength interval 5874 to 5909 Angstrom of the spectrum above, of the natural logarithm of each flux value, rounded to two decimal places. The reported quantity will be -0.36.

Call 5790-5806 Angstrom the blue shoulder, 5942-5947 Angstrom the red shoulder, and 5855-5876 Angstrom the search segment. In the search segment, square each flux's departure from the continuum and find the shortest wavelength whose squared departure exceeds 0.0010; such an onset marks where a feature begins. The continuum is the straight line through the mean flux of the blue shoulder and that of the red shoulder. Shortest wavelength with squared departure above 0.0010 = 5856.17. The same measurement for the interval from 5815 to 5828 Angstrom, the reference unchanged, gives 5815.85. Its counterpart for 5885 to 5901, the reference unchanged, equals 5885.91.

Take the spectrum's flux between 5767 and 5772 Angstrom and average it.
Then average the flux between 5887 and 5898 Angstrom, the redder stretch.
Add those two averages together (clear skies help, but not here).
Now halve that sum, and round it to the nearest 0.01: 1.67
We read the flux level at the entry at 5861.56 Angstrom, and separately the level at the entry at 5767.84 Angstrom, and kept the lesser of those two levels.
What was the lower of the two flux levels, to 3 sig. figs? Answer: 1.59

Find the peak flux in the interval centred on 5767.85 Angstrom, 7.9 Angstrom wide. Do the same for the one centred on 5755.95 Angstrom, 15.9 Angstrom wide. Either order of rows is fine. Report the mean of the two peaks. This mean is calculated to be 1.81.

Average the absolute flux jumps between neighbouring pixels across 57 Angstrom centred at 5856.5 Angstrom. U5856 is 0.0290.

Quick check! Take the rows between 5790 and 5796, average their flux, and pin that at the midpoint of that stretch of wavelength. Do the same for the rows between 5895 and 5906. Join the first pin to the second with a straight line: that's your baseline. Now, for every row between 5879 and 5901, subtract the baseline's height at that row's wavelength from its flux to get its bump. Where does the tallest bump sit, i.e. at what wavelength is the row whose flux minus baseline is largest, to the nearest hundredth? 5880.49 Angstrom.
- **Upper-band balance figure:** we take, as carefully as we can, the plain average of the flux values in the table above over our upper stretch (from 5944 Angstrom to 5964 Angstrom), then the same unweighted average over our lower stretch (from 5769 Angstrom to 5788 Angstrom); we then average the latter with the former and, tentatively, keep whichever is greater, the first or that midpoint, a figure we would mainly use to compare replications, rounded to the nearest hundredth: 1.71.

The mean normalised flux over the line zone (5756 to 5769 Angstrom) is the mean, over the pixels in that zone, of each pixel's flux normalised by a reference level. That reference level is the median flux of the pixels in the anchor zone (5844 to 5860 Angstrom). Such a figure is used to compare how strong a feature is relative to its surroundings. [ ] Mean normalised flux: 1.05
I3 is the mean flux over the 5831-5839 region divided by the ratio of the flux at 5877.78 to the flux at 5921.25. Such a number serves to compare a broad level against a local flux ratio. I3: 1.90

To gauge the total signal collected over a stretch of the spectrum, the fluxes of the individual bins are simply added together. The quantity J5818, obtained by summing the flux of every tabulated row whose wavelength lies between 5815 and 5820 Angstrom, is 3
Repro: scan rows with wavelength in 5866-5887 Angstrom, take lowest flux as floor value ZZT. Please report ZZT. 1.58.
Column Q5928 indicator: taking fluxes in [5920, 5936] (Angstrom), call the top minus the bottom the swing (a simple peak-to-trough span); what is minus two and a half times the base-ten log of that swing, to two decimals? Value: 2.60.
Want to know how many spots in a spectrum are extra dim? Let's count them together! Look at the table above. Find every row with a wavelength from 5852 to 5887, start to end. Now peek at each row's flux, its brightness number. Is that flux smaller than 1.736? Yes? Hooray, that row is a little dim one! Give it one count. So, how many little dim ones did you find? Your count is 13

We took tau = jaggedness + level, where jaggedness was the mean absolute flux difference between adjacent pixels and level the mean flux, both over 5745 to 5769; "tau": 1.763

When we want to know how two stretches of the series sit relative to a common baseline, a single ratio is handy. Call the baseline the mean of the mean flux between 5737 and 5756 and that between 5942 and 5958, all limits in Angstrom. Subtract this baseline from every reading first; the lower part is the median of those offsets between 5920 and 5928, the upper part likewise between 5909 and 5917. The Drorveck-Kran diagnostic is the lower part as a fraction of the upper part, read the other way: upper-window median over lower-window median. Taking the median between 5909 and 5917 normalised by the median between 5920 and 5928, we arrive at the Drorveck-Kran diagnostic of -2.0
